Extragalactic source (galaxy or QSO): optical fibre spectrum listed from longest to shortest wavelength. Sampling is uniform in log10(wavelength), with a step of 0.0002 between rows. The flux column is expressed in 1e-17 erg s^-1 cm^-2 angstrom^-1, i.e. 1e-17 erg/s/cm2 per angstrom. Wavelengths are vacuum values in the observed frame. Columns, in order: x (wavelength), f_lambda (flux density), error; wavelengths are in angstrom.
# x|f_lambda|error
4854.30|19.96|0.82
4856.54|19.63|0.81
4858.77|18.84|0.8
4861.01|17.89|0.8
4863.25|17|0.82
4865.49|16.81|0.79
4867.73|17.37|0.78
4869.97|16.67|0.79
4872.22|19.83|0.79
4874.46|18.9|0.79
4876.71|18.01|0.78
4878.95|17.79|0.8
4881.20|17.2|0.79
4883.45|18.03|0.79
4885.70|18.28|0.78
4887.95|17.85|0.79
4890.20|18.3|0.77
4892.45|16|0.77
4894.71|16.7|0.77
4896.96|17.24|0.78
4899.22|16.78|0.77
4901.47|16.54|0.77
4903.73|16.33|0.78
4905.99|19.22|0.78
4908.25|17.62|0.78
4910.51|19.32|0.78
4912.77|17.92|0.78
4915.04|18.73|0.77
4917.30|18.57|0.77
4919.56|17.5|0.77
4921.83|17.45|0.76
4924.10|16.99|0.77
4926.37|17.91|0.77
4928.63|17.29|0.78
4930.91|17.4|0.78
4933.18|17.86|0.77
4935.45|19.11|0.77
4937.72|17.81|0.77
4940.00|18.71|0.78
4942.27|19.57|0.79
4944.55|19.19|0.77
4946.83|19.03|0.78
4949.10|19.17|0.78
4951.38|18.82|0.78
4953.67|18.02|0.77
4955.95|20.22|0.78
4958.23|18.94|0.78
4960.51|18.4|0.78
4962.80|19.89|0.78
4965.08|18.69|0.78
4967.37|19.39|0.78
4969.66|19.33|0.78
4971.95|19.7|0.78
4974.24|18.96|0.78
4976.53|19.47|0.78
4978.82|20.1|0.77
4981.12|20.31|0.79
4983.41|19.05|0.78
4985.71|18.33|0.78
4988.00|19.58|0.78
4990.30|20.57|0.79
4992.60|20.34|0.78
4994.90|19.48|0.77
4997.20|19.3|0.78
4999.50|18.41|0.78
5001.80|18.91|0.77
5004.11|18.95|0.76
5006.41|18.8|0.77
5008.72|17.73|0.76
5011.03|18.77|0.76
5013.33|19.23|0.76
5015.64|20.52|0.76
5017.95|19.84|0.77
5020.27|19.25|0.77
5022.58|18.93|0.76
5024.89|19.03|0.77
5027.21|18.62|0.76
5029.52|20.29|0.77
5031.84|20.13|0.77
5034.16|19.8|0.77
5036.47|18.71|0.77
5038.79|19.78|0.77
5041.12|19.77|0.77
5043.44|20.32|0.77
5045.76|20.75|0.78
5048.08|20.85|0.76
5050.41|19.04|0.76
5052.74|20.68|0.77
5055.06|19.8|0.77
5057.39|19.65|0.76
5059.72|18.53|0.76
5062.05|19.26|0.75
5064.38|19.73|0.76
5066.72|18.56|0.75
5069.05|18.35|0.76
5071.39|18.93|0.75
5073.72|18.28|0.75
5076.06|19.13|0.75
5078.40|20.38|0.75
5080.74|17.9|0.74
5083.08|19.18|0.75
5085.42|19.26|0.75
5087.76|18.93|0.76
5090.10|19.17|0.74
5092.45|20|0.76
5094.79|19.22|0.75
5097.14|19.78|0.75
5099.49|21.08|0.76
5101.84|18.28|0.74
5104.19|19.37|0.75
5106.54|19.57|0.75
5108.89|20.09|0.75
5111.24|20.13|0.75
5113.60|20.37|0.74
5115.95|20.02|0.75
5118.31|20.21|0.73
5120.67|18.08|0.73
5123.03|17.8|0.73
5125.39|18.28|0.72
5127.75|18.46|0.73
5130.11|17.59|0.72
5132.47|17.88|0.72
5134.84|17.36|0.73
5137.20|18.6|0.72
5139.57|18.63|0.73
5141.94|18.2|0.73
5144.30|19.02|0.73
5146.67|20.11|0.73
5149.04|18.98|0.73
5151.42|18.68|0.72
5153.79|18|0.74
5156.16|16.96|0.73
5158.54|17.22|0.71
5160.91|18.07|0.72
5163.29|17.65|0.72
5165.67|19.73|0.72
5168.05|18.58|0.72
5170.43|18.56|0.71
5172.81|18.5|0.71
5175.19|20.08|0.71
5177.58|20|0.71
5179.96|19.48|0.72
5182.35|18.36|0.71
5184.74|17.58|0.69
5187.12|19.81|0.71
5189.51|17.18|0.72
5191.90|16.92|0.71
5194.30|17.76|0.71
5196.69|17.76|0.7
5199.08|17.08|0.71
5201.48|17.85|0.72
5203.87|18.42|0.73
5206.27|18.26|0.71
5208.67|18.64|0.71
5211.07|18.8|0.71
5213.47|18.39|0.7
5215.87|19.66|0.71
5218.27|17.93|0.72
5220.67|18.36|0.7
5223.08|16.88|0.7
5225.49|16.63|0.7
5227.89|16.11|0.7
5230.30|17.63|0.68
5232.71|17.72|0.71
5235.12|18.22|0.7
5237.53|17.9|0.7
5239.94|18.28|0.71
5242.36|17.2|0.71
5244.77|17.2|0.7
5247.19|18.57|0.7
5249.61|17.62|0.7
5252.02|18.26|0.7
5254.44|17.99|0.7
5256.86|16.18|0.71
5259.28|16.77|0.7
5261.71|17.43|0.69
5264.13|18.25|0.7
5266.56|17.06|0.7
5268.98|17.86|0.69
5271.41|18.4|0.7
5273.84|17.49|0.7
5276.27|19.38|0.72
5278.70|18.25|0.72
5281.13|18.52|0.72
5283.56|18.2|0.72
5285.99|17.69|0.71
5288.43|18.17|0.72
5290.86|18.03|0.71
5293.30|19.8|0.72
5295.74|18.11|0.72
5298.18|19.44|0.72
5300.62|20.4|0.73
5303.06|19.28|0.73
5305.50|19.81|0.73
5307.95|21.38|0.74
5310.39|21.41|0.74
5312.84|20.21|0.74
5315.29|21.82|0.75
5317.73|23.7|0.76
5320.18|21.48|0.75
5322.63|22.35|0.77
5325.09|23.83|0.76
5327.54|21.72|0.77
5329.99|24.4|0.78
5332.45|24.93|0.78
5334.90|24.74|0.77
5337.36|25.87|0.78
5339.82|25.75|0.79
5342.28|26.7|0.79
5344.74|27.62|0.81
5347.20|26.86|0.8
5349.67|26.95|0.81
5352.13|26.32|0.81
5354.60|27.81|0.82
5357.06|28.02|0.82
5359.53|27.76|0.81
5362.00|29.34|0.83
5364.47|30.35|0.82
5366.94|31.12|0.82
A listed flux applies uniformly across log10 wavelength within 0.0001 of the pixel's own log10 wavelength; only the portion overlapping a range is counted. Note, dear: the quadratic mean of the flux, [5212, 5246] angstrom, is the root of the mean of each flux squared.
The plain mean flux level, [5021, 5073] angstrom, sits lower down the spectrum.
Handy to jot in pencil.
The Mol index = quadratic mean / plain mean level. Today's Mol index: 0.91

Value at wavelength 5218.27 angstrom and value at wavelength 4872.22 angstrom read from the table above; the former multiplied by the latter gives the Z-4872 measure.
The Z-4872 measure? 356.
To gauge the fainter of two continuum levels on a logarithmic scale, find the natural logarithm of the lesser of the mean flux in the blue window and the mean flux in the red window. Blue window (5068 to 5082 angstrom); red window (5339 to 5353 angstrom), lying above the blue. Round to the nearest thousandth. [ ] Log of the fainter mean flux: 2.935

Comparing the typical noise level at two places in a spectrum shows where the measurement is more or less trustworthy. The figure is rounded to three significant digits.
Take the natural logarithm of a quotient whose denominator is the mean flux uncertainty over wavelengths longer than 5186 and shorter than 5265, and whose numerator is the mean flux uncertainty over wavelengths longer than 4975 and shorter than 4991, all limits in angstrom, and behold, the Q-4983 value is 0.102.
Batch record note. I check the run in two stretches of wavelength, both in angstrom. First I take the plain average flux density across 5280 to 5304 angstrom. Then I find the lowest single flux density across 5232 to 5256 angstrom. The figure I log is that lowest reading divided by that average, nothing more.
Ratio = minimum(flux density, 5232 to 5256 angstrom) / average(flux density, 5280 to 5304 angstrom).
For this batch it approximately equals 0.92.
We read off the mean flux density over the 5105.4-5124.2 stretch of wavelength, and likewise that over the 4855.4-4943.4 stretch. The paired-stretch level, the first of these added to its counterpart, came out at 37.4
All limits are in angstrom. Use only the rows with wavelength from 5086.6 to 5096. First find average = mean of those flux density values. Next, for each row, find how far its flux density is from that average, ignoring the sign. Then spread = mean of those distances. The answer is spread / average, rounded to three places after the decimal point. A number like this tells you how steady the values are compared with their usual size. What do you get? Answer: 0.017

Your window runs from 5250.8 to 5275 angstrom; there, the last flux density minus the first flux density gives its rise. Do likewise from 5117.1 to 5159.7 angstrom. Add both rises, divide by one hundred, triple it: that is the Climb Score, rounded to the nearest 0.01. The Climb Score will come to -0.11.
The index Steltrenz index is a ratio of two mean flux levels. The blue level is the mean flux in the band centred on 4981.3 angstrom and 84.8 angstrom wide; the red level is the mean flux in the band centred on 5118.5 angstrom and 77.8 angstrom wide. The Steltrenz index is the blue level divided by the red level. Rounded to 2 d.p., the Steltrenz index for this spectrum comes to 1.02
